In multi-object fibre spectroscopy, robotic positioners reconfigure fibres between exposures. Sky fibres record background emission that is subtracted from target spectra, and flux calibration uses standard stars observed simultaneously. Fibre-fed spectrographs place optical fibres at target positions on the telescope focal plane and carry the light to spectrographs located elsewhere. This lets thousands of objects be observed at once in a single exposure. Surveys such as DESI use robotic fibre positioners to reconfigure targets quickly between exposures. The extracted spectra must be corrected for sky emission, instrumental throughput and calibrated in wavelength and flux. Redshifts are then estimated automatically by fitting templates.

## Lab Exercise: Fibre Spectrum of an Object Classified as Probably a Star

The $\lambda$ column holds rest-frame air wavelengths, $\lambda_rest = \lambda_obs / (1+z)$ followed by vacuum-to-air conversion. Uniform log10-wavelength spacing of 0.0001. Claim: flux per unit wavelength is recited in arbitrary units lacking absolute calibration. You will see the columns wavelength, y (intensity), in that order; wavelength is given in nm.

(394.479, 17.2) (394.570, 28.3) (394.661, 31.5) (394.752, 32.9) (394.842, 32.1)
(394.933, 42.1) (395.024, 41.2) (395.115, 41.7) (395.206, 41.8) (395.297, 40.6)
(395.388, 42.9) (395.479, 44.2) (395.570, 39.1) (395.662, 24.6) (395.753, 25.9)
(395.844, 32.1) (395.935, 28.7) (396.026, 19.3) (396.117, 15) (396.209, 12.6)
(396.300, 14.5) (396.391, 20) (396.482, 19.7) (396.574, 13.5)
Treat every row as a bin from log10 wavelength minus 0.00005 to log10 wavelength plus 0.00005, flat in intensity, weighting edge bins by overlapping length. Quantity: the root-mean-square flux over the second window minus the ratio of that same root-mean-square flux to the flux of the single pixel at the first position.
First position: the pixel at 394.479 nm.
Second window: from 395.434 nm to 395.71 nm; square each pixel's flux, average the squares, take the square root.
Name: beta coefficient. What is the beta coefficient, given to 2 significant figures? 35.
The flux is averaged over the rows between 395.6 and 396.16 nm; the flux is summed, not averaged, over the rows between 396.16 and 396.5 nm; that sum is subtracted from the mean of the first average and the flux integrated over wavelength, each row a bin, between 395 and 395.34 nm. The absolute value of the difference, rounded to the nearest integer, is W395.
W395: 47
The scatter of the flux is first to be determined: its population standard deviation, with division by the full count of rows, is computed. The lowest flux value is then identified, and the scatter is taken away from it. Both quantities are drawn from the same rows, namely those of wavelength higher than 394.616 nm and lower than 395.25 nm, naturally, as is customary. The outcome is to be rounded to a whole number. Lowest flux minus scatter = 27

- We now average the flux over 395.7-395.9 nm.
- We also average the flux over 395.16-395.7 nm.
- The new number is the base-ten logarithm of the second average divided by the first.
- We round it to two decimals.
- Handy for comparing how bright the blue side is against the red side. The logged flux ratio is 0.13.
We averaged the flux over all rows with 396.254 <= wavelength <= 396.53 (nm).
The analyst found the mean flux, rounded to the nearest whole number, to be 18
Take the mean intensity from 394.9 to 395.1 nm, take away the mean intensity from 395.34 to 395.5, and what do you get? -2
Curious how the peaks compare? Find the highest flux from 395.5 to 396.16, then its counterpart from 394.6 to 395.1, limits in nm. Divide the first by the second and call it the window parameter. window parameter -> 0.93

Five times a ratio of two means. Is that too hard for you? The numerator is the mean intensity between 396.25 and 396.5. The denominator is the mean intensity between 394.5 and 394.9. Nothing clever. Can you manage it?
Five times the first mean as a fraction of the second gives 2.9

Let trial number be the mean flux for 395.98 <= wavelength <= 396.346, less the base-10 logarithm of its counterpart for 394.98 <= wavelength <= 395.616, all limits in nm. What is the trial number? 14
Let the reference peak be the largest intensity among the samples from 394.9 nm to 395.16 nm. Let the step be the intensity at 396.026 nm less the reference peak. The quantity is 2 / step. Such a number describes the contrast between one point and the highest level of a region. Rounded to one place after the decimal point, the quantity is -0.1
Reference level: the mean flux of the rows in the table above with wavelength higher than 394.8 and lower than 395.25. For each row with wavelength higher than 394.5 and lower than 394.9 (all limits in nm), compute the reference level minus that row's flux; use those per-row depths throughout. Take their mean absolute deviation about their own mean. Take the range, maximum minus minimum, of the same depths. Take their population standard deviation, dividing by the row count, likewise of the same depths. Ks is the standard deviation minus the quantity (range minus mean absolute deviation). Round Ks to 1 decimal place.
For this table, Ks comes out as -1.4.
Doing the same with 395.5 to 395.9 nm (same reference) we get -3.6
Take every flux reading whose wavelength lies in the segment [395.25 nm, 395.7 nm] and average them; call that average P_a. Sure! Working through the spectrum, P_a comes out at 38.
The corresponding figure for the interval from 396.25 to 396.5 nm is 18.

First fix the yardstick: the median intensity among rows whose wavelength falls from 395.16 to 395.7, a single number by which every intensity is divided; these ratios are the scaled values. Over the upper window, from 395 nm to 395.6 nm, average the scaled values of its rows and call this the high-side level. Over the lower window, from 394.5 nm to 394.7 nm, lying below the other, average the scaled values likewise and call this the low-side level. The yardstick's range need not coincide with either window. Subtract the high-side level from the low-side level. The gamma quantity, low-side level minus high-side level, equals -0.3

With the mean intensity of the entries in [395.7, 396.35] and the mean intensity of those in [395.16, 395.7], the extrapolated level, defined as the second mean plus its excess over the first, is 57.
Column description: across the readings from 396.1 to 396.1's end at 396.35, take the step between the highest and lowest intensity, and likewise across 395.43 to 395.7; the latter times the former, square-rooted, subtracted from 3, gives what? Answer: -4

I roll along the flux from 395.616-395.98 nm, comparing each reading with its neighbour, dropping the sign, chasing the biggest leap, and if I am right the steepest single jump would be 6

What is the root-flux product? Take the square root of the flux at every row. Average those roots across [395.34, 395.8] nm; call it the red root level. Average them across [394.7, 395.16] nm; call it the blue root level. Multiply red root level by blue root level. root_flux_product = 36.3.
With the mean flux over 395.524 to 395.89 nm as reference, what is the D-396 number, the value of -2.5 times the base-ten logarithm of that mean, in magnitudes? -3.7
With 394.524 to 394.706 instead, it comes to -3.7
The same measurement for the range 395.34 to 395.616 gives -4.1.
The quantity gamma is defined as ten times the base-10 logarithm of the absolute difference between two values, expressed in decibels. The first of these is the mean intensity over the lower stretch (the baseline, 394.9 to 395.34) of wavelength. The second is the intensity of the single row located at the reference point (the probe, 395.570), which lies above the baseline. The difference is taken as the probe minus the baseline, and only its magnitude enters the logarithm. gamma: 4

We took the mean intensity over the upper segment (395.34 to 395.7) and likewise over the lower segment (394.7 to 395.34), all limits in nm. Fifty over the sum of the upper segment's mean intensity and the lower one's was 0.65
